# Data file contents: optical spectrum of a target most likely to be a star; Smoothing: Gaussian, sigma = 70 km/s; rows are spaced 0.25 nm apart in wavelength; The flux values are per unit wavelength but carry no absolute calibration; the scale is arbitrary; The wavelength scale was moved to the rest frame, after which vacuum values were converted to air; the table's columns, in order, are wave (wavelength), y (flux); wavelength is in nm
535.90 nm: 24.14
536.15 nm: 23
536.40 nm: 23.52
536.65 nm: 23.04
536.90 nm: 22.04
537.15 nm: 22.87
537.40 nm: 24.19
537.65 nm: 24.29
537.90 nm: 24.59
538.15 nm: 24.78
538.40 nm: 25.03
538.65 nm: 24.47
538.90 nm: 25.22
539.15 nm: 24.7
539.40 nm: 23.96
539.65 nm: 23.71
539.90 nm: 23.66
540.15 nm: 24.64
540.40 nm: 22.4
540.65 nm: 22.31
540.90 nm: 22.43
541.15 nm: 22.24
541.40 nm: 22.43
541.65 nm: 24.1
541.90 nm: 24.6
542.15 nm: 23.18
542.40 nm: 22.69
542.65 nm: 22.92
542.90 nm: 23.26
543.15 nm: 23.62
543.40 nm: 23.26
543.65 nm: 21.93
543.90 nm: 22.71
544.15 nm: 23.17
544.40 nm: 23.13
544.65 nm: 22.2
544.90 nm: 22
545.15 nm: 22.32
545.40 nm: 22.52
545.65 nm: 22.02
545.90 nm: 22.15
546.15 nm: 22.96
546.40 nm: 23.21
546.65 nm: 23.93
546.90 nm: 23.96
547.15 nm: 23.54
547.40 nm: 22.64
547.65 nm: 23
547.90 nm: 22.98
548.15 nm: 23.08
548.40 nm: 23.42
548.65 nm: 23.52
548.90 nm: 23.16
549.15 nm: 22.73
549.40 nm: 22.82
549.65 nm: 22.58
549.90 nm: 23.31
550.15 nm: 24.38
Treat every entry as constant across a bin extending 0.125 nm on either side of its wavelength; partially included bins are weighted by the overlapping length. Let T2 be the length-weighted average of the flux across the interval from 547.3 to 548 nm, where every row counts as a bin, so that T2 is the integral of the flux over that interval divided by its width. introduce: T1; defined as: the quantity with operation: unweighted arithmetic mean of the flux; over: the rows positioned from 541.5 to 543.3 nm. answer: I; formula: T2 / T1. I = 0.97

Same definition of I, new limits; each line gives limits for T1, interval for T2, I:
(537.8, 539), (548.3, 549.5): 0.93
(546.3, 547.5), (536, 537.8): 0.99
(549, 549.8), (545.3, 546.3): 0.99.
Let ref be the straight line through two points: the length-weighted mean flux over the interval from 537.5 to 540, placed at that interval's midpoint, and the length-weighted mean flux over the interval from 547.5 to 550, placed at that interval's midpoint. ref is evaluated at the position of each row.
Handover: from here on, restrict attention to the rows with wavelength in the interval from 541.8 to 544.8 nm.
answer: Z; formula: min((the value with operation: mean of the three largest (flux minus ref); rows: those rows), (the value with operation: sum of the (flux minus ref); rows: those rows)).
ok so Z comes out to -9.1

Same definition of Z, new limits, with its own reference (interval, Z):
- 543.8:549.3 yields -9.6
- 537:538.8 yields -1.7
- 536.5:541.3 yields -13.5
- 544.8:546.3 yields -7.0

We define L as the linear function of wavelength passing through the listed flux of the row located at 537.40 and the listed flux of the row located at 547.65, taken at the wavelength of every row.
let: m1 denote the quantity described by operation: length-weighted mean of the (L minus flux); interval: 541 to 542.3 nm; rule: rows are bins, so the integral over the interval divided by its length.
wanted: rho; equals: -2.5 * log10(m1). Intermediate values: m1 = 0.42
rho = 0.95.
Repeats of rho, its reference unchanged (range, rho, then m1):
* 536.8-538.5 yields 1.87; 0.18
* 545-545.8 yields 0.01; 0.99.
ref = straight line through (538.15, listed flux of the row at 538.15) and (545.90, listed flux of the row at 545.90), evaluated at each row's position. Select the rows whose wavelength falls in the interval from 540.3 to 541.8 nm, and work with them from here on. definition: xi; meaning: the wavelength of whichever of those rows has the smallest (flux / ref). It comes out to 540.65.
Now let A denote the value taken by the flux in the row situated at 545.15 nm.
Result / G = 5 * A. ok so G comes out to 112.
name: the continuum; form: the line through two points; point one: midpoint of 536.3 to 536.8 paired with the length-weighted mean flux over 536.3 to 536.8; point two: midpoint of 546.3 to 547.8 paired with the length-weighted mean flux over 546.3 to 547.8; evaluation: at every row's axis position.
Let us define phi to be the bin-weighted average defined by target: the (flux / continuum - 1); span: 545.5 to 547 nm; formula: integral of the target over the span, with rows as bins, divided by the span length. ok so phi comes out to -0.015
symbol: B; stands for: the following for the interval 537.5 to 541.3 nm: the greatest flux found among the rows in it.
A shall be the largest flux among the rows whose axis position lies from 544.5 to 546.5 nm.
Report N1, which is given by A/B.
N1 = 0.92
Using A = 23.21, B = 25.22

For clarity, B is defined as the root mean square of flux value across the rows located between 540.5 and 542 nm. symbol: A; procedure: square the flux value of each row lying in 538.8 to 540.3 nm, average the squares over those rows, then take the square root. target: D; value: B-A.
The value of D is -1.3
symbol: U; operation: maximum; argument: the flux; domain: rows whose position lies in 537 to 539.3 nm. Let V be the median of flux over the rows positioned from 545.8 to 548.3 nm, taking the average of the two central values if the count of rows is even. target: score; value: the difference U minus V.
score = 2.18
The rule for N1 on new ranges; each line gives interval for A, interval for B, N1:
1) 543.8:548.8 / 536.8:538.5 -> 0.96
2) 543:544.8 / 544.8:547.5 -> 0.99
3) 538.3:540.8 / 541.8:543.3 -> 1.03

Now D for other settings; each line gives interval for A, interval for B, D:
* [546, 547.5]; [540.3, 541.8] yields -0.7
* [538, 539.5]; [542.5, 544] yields -1.7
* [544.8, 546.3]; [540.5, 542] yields 0.7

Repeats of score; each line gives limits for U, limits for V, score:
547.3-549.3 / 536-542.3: -0.19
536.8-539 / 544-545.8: 2.90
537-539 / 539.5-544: 2.17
